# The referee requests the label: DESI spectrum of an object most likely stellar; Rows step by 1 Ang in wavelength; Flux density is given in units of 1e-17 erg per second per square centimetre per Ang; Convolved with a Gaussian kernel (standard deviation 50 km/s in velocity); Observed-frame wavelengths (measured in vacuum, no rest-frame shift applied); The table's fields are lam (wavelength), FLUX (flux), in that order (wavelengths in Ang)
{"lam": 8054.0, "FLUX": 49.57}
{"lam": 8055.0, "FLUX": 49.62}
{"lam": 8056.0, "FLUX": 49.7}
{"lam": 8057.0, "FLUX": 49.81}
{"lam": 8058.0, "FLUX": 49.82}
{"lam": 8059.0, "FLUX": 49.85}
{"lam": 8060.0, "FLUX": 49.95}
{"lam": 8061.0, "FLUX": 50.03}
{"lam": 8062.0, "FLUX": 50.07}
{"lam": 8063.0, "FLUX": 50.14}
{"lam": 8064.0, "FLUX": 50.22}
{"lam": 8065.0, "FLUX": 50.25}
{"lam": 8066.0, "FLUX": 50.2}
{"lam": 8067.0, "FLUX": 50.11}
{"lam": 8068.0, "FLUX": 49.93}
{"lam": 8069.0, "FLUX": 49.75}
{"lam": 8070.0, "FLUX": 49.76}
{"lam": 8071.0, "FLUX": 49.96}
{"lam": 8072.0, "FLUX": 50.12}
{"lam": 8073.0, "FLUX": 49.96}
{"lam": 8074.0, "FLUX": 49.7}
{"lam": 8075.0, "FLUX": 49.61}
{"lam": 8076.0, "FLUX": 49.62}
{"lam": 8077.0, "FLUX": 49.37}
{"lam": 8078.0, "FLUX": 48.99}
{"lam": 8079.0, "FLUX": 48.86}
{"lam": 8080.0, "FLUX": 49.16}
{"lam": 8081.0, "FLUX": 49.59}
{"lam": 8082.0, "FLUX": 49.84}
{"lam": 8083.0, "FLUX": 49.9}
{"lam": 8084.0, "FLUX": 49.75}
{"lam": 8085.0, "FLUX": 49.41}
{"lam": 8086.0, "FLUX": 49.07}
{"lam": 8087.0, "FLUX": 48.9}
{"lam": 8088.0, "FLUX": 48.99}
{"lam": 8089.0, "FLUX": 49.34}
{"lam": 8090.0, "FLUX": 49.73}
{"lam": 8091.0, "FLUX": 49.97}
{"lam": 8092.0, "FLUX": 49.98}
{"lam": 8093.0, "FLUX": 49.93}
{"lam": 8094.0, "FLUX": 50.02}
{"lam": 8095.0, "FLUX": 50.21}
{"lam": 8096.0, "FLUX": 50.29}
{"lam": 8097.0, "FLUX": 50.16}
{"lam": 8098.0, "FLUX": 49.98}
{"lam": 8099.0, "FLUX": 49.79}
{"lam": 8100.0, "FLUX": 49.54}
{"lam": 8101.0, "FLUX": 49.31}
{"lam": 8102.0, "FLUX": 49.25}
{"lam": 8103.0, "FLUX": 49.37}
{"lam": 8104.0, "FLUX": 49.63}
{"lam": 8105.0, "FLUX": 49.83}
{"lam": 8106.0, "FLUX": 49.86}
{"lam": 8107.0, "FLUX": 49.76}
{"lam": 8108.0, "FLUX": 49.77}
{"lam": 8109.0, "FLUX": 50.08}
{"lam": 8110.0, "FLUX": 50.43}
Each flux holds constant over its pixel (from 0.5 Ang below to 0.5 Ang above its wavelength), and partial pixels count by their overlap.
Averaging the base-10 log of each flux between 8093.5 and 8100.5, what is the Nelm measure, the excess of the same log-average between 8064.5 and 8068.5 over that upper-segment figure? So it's 0.0011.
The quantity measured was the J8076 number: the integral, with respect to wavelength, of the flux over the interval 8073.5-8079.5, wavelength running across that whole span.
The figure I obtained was 296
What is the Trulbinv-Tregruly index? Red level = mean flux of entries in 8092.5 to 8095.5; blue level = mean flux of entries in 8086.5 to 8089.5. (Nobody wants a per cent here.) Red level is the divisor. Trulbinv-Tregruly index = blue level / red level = 0.980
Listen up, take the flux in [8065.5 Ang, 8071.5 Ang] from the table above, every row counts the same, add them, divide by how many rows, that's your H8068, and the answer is 50.0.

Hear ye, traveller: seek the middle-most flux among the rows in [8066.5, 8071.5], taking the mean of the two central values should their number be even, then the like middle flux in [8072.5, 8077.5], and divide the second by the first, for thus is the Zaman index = 0.99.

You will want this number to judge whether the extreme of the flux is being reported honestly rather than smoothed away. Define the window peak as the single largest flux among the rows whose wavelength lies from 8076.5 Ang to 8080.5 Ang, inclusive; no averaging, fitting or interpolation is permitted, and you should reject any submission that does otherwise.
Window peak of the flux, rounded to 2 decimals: 49.37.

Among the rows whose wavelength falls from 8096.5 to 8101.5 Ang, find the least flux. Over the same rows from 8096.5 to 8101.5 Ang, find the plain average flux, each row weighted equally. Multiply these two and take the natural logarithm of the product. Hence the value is 7.81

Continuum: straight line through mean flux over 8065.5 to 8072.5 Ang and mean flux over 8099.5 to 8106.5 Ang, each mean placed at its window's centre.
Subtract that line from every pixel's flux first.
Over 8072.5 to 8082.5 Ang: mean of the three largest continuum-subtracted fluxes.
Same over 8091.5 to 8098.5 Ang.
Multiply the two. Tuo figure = -0.029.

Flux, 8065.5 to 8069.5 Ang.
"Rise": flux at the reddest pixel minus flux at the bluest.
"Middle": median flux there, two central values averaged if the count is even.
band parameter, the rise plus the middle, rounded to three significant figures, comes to 49.6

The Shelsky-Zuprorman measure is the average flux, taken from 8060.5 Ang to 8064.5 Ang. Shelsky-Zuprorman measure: 50.1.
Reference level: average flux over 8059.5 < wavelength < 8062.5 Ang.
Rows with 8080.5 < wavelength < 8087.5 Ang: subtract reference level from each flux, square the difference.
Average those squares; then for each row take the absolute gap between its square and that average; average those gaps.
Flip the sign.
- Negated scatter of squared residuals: -0.383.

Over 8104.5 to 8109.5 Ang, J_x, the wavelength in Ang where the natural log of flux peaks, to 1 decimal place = 8109.0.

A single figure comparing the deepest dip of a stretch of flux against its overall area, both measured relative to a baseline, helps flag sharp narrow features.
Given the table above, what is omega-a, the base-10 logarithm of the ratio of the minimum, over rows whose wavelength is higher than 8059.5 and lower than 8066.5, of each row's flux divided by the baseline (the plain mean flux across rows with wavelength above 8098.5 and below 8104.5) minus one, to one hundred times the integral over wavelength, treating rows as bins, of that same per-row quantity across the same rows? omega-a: -3.0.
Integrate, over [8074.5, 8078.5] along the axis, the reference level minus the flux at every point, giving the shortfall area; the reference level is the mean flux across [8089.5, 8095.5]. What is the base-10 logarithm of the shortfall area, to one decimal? 0.4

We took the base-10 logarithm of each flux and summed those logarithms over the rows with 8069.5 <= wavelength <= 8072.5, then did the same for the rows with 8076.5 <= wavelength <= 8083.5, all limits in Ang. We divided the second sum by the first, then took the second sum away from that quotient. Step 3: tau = -10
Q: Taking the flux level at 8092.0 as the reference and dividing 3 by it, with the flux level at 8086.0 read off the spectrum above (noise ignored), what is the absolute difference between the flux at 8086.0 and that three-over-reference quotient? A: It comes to 49.0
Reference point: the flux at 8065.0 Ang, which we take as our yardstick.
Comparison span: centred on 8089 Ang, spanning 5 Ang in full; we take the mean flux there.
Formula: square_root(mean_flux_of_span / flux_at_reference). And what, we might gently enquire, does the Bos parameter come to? 0.99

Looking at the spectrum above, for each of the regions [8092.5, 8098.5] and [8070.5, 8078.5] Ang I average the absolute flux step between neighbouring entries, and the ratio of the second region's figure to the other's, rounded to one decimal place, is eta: 1.4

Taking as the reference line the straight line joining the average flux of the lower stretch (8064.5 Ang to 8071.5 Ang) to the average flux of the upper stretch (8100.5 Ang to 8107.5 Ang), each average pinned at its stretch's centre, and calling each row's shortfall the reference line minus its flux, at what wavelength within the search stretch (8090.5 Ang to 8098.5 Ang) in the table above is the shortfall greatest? 8093.0 Ang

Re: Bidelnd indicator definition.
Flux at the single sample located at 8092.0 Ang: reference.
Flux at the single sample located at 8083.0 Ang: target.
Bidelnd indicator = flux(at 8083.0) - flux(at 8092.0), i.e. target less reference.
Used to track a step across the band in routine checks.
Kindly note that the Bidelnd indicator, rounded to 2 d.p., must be -0.08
